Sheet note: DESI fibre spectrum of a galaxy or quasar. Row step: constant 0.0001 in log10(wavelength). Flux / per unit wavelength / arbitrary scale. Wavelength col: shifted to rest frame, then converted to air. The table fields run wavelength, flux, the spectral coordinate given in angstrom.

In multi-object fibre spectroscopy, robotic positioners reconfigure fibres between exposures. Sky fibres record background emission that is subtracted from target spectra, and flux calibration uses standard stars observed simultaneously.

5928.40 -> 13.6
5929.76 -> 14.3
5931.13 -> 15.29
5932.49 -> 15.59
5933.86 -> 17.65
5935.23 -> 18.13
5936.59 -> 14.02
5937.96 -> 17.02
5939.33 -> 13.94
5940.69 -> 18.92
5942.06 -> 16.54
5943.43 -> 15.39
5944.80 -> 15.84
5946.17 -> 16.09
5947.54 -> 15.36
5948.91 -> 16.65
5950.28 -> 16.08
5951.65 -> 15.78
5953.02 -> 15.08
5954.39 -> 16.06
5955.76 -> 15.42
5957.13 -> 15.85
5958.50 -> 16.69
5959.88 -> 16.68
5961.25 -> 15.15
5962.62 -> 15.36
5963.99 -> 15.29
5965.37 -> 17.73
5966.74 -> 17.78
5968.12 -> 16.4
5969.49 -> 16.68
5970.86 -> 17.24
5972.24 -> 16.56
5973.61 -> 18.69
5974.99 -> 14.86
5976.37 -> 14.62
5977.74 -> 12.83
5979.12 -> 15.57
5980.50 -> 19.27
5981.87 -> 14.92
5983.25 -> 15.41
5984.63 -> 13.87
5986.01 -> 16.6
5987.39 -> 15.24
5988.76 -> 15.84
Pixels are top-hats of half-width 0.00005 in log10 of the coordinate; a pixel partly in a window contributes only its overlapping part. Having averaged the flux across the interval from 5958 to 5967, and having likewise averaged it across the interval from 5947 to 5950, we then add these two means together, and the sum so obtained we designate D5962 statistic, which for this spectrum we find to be 32.4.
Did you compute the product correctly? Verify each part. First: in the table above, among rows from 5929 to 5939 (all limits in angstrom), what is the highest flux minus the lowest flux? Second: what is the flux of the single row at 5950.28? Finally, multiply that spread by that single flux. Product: 66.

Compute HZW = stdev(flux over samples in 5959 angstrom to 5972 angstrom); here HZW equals 1.0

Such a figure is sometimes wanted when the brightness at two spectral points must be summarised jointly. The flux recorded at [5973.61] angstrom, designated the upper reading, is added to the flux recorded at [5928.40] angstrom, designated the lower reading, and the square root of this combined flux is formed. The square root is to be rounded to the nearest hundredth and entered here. 5.68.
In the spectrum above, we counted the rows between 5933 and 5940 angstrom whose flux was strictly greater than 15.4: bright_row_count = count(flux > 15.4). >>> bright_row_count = 3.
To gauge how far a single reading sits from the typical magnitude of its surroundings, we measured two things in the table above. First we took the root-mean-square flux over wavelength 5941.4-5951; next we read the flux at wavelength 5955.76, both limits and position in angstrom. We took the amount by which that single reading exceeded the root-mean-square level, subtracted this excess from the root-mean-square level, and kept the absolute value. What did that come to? 16.6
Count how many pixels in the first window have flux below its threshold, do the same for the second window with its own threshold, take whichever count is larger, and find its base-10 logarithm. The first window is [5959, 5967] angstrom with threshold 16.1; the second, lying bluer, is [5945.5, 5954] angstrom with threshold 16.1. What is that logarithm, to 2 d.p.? 0.70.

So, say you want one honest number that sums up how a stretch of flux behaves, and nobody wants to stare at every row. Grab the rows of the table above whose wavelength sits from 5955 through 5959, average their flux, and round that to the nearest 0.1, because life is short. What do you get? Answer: 16.0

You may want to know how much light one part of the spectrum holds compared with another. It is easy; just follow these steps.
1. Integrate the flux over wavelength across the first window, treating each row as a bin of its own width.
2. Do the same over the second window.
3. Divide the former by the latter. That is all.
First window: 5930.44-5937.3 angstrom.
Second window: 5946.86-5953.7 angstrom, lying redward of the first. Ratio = 1.02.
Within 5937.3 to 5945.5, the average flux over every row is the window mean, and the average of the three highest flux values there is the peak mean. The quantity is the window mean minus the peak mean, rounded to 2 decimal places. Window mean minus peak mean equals -1.22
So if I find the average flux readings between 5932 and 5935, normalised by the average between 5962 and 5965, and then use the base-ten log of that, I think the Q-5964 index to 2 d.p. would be 0.04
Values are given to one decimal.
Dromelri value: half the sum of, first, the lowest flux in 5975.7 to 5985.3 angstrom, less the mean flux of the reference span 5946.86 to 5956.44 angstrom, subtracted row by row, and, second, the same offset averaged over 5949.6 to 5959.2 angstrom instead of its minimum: -1.4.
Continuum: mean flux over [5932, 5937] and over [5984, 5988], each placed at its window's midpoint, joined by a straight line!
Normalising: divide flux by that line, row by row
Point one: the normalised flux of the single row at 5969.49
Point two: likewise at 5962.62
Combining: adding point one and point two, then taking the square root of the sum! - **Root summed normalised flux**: 1.43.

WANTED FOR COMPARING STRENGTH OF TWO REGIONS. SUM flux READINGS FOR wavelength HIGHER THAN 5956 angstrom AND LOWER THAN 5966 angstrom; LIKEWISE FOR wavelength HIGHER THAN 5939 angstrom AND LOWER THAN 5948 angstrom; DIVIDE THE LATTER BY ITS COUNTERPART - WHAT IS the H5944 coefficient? 0.99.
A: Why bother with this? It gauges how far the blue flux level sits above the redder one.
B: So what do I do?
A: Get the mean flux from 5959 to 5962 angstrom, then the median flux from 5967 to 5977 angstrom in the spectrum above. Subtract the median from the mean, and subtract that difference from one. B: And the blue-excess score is 1.6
